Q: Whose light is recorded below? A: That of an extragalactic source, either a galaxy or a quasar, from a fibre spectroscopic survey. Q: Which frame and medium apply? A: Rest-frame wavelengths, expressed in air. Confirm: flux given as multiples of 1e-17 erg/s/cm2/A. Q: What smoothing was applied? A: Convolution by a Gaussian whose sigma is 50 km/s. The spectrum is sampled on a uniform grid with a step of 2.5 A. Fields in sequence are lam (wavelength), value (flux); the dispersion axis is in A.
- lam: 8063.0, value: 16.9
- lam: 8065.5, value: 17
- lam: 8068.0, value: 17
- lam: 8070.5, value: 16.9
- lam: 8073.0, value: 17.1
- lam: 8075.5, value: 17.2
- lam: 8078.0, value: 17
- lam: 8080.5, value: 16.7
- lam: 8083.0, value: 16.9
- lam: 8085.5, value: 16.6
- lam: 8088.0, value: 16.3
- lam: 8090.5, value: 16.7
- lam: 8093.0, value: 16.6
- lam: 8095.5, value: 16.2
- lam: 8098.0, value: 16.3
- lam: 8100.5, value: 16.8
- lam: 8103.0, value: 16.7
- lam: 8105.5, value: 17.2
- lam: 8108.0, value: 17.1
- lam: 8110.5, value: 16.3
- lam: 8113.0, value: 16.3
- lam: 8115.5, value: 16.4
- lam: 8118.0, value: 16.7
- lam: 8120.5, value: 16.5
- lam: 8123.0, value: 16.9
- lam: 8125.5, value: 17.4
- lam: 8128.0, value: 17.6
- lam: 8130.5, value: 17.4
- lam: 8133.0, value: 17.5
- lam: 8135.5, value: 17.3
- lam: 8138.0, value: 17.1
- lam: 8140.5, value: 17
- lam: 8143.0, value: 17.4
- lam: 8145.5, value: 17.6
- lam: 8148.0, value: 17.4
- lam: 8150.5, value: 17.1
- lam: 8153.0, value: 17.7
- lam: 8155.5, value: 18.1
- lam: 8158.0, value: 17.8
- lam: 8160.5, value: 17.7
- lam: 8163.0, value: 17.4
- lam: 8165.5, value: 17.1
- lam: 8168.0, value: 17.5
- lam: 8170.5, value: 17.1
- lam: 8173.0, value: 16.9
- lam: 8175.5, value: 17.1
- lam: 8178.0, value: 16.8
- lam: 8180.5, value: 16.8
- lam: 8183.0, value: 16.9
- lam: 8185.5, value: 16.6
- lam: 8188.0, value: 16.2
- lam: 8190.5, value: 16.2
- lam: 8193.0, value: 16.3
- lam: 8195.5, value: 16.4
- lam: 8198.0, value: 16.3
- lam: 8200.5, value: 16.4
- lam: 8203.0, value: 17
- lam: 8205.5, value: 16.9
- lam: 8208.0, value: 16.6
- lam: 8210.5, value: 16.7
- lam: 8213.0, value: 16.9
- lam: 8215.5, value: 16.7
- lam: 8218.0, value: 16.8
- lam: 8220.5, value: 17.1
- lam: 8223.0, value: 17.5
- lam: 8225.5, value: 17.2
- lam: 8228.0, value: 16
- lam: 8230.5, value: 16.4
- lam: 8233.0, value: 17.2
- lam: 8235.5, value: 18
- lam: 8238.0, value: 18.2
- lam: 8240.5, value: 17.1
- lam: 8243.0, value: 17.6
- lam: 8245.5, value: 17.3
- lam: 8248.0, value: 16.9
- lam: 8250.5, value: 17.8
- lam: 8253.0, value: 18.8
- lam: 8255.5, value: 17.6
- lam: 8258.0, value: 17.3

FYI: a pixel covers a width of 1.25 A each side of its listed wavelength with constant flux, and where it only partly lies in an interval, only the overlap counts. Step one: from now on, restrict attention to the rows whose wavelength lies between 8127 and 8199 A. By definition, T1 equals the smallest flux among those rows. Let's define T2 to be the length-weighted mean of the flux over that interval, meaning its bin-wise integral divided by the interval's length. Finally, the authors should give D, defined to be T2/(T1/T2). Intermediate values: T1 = 16.2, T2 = 17.1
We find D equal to 18.08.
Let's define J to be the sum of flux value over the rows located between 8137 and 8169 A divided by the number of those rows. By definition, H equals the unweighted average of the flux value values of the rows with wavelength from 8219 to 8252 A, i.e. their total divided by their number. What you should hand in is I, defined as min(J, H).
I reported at 17.3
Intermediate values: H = 17.3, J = 17.45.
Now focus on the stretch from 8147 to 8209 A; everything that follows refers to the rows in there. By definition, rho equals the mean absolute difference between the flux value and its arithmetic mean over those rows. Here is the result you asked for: 0.43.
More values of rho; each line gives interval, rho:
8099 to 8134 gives 0.39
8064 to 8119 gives 0.27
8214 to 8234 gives 0.39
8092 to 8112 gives 0.30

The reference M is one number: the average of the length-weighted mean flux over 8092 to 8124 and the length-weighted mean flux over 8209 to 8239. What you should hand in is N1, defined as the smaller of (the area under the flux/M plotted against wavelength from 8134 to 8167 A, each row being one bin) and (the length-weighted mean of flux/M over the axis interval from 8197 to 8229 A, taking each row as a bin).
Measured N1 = 0.997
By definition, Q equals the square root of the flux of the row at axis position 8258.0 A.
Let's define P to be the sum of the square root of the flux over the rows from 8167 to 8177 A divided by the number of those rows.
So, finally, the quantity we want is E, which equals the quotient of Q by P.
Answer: 1.004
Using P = 4.14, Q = 4.16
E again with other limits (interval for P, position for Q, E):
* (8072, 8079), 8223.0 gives 1.012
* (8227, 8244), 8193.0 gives 0.973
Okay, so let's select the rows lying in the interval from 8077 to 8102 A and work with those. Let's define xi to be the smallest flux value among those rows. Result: 16.2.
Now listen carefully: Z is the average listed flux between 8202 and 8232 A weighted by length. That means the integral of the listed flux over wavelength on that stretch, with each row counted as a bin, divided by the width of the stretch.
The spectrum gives 16.8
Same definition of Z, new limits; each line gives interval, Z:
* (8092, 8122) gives 16.6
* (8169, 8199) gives 16.6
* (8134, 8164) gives 17.5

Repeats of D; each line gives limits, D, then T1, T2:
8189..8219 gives 17.00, 16.2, 16.6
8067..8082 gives 17.27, 16.7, 17.0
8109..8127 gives 17.03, 16.3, 16.7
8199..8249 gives 18.11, 16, 17.0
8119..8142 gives 17.90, 16.5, 17.2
